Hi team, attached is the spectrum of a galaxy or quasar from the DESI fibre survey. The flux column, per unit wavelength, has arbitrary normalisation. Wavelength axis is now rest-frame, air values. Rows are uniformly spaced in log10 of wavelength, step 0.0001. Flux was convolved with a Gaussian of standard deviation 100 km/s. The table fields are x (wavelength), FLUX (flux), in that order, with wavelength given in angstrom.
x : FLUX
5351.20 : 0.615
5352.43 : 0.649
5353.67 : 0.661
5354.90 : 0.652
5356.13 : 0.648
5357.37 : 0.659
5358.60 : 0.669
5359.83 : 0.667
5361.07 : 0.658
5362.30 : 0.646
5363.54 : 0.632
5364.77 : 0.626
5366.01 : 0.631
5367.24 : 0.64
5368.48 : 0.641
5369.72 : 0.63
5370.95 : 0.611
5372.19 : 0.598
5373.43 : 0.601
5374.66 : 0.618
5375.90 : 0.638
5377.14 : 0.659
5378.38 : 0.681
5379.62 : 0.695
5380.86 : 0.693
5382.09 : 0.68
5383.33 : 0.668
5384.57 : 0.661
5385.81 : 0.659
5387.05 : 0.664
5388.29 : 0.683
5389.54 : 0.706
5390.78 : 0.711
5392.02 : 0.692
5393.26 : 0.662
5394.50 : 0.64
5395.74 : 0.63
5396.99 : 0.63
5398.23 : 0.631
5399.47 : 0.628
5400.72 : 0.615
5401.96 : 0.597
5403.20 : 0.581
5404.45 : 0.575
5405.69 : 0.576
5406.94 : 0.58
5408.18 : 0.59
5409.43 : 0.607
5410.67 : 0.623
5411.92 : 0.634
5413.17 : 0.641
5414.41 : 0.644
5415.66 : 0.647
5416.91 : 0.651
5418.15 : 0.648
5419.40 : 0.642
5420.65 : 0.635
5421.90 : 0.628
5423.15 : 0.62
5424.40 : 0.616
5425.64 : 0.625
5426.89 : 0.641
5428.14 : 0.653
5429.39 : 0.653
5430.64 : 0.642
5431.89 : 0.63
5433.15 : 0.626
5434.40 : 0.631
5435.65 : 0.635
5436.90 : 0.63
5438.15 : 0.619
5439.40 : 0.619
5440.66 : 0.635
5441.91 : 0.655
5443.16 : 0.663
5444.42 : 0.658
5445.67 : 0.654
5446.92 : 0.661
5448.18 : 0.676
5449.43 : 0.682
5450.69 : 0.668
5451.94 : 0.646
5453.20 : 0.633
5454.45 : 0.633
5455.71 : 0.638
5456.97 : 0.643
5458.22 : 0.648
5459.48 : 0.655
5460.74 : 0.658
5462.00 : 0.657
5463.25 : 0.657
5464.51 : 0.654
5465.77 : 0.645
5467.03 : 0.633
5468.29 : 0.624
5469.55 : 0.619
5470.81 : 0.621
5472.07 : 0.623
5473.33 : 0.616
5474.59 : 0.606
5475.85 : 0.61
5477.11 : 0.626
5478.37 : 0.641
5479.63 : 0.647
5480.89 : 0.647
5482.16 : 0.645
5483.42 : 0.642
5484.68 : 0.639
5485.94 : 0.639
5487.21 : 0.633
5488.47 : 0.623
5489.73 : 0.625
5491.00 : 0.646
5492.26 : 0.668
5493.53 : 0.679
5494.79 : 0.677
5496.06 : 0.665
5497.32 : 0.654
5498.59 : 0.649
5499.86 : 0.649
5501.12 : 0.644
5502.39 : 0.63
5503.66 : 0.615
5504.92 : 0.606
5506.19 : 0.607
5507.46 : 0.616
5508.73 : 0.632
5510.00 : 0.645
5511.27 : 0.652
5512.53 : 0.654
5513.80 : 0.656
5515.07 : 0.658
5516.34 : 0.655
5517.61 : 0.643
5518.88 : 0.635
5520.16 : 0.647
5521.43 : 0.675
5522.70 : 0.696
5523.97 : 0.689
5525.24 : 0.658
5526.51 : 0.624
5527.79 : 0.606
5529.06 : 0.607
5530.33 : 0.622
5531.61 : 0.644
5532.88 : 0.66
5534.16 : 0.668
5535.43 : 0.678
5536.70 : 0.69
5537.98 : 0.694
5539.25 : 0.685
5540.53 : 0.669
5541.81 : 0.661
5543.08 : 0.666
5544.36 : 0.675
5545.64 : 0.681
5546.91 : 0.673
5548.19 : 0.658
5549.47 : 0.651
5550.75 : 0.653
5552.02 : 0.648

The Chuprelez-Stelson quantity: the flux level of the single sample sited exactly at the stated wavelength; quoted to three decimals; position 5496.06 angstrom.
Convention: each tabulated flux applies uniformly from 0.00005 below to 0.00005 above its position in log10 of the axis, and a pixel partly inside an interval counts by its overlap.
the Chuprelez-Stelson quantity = 0.665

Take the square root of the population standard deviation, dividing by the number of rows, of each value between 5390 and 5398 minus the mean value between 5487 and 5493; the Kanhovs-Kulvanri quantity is 0.18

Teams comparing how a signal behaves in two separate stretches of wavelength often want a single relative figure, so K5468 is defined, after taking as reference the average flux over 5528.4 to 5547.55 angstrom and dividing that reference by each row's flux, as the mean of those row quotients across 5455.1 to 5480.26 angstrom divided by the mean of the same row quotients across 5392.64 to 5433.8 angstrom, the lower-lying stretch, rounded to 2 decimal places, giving 0.98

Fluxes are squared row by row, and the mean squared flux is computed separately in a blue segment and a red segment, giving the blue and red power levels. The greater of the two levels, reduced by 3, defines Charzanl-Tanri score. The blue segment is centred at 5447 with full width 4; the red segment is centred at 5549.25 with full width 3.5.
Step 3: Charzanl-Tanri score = -2.56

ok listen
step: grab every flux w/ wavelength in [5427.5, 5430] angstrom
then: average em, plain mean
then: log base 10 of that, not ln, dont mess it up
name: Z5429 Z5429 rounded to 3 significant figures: -0.185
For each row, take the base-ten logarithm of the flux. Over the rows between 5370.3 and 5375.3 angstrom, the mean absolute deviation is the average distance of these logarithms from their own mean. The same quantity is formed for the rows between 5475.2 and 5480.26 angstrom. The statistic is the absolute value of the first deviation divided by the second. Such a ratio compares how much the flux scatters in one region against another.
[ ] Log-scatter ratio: 0.60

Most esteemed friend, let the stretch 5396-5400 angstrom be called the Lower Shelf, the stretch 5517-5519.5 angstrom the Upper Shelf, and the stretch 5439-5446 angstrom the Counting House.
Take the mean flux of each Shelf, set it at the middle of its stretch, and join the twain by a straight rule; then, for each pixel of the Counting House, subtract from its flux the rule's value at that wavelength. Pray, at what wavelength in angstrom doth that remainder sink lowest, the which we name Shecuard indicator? 5439.40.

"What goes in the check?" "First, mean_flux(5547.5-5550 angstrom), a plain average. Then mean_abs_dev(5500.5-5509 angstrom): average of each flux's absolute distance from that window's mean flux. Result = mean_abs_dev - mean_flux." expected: -0.64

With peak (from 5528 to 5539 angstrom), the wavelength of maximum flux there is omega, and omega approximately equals 5537.98 angstrom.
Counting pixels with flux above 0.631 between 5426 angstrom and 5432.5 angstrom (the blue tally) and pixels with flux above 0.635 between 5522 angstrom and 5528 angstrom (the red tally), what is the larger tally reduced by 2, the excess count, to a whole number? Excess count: 2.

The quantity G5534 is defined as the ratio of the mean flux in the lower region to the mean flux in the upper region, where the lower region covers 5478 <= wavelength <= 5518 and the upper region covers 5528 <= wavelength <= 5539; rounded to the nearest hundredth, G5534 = 0.98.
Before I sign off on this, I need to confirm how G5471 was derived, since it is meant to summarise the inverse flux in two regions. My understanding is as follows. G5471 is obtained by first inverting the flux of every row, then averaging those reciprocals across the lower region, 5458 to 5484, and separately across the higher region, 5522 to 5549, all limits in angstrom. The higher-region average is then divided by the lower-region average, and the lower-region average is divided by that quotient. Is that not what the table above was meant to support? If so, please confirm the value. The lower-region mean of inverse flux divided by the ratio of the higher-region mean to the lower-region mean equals 1.632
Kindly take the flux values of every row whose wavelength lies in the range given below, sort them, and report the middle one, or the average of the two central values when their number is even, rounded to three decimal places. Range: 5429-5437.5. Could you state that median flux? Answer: 0.631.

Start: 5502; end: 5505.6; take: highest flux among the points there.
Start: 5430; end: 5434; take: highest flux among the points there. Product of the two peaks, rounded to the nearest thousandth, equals 0.404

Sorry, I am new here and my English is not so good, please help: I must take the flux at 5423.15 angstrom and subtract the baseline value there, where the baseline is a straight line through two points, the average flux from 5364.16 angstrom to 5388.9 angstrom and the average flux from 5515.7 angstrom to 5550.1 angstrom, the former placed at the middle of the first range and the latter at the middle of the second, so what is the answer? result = -0.03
